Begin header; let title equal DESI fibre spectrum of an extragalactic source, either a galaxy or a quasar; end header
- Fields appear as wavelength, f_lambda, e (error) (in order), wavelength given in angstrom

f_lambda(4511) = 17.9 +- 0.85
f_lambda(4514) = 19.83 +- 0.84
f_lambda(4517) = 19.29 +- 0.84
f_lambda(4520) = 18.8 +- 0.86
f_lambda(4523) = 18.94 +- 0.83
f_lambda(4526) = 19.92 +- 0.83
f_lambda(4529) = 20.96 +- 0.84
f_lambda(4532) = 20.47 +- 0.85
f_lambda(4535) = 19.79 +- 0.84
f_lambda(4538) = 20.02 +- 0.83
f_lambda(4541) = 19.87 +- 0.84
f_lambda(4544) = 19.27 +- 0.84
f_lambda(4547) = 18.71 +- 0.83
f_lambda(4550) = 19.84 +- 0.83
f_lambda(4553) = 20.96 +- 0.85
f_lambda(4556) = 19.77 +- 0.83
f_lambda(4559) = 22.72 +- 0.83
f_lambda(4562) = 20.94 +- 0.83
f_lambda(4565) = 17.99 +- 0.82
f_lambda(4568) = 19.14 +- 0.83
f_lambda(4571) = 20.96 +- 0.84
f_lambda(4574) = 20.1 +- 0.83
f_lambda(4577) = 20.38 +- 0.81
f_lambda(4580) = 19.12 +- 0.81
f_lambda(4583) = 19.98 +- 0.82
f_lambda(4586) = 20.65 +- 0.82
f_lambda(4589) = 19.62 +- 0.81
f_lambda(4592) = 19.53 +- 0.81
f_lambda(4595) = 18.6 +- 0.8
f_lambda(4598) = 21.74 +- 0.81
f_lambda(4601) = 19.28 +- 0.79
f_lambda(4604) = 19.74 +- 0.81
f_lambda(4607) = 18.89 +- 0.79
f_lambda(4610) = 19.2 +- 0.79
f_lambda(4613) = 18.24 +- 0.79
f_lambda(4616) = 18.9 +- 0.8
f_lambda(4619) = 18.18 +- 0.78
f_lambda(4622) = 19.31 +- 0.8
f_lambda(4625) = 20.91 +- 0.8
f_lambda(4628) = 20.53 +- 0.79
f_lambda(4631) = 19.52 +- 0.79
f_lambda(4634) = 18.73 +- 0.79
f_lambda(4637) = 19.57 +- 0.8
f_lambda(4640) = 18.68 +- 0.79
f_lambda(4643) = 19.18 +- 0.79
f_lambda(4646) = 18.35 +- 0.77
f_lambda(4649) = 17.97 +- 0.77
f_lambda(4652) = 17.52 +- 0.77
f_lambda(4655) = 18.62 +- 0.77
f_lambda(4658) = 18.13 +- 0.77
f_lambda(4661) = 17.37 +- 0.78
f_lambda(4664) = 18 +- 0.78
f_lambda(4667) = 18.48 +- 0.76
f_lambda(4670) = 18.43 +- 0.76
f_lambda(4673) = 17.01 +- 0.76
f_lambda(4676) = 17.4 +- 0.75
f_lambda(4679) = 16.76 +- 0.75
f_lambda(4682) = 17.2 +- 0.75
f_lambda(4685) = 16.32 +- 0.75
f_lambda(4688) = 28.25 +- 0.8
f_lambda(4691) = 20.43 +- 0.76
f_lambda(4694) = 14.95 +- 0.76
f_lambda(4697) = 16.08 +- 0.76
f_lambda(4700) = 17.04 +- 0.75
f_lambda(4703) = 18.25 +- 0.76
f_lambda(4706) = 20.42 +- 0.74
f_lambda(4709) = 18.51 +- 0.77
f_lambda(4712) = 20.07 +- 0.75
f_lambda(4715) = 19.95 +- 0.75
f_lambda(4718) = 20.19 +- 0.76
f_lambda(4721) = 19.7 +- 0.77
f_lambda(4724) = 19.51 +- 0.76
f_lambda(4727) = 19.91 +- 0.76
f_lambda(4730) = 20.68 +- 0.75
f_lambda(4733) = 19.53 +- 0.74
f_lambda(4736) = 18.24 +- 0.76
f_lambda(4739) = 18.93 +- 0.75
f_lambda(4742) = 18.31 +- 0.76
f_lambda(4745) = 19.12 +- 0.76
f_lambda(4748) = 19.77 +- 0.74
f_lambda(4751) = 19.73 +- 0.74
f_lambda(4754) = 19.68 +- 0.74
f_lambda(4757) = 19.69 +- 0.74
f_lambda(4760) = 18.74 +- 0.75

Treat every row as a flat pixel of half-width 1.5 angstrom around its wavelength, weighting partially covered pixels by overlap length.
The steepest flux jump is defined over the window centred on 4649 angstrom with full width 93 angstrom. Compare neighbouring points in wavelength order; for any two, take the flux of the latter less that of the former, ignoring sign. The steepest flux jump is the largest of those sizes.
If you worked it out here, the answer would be 11.9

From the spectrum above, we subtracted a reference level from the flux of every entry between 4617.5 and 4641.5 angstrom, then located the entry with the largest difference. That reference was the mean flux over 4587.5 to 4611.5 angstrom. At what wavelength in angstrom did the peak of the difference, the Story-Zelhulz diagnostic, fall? 4625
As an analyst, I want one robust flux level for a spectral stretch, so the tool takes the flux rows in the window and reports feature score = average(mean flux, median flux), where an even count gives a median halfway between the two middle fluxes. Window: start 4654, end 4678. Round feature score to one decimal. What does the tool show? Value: 18.0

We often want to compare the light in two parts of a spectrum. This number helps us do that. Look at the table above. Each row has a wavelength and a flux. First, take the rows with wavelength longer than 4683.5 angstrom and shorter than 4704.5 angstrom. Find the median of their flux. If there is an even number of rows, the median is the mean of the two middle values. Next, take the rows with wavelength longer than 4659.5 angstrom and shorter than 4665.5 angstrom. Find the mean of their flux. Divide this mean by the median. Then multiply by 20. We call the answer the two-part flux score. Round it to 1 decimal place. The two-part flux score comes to 20.8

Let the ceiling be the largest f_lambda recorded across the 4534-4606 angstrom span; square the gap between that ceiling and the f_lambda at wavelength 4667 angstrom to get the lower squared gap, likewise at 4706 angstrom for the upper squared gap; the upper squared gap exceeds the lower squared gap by -13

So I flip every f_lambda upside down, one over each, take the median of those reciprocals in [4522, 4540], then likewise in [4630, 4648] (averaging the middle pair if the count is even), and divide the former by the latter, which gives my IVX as 0.95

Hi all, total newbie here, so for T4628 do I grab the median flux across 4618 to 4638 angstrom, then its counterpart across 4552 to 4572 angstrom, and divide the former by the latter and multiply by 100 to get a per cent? 93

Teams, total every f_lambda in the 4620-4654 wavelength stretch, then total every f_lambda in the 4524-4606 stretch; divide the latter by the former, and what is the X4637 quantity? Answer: 2.6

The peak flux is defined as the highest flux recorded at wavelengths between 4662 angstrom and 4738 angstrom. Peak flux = 28.25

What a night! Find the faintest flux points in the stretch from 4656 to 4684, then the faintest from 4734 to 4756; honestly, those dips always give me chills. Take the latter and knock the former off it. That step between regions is 1.5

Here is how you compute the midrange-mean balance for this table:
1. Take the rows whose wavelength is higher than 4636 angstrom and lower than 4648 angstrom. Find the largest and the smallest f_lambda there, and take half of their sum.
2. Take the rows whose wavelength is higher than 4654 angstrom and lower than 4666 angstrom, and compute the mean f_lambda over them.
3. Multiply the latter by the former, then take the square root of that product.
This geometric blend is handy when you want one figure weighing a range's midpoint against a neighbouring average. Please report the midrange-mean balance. 18.5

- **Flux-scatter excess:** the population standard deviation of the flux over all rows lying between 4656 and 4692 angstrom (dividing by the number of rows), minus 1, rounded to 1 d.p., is 2.1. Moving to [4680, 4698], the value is 3.5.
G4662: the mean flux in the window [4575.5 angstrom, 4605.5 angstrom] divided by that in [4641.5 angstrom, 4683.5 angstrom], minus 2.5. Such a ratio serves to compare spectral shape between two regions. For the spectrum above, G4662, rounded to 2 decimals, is -1.39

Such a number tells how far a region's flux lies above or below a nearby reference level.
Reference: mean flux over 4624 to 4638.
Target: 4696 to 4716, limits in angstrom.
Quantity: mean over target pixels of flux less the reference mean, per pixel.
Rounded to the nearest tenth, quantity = -1.2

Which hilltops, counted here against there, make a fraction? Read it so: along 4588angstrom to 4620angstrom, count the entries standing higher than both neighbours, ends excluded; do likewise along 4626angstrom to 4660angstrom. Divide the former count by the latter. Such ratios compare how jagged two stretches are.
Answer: 1.33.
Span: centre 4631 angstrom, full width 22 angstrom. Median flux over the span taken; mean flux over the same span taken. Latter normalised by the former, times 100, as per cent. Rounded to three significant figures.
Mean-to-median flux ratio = 100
